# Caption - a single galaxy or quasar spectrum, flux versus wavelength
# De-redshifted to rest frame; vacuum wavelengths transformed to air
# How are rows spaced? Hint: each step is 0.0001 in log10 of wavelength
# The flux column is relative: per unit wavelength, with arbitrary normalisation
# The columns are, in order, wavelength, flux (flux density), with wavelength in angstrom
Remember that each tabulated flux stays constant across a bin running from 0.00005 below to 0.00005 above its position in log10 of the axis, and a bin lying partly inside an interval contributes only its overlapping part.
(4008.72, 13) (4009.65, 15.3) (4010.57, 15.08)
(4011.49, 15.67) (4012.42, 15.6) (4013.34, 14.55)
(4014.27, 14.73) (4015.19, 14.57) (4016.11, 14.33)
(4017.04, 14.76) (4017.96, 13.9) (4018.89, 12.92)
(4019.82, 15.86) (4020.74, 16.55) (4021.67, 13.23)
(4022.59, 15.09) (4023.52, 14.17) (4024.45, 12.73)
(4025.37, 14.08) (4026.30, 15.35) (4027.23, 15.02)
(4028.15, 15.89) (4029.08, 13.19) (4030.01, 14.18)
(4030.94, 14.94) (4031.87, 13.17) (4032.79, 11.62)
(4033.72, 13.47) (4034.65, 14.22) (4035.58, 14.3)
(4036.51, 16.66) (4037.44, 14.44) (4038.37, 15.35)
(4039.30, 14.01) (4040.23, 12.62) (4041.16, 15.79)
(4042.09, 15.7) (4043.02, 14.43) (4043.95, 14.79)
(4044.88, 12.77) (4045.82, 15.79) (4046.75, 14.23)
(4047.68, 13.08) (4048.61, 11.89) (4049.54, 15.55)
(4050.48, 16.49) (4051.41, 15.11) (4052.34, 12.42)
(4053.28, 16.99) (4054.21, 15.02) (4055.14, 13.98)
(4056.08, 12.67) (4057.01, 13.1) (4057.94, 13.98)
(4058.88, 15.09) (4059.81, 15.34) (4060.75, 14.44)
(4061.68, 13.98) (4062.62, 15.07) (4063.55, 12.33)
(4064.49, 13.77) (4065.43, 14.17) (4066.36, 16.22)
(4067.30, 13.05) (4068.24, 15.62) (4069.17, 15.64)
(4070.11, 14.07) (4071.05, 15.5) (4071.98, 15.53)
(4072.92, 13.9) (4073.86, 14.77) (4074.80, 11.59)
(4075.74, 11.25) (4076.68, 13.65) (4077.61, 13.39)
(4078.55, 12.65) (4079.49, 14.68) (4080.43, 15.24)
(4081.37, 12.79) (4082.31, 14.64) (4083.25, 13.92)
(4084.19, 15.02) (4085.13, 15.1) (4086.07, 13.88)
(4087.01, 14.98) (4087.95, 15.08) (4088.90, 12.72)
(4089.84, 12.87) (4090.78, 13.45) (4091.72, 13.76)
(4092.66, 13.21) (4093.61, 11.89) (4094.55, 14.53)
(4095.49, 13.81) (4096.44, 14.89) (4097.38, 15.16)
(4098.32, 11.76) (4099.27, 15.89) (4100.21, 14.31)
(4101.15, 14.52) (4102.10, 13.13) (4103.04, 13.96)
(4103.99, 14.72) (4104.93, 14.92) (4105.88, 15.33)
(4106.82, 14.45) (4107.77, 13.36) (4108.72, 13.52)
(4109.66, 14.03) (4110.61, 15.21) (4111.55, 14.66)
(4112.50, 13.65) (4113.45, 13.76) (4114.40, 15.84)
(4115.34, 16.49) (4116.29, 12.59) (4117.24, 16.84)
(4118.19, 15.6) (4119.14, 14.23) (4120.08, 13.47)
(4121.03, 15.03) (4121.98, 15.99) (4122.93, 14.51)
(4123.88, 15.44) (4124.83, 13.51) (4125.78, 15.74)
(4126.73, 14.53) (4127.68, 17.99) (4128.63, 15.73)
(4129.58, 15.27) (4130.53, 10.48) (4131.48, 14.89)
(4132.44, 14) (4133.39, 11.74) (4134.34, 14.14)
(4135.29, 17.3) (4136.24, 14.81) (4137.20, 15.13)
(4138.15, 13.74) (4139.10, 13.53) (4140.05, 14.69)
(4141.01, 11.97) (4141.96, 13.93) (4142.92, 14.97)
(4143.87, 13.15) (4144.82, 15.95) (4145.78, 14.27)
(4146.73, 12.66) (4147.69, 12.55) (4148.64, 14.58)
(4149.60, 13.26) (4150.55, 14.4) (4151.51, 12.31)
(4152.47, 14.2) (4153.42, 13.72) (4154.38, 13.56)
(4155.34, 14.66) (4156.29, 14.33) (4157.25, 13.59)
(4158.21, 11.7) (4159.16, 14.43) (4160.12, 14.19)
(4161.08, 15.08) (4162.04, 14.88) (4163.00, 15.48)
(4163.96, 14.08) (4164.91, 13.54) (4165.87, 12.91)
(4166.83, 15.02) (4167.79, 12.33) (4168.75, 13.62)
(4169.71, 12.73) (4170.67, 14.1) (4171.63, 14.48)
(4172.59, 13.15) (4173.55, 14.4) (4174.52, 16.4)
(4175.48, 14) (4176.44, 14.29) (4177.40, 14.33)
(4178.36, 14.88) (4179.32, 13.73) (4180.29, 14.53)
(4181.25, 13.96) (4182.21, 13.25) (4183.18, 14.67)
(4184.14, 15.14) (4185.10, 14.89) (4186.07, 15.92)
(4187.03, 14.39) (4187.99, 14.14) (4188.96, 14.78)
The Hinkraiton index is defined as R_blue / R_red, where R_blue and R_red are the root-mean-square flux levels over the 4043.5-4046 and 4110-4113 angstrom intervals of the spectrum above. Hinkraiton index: 1.00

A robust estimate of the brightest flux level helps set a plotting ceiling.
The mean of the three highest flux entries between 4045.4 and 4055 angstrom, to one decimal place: 16.4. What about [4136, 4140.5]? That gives 14.9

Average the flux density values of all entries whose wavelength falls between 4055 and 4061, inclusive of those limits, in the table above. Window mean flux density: 14.1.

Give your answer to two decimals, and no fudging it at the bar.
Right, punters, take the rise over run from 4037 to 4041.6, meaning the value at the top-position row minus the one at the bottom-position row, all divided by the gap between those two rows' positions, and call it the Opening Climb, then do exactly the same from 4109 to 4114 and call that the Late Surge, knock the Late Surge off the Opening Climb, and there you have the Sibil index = 0.43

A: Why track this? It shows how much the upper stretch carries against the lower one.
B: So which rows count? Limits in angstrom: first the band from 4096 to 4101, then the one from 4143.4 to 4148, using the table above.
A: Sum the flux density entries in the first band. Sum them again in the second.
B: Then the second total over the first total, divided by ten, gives 0.095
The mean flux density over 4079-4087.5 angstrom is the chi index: 14.5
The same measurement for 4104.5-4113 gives 14.3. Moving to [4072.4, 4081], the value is 13.5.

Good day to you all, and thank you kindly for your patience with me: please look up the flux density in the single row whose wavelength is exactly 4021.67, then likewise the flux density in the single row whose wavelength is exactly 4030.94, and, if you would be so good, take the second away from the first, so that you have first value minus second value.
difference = -1.7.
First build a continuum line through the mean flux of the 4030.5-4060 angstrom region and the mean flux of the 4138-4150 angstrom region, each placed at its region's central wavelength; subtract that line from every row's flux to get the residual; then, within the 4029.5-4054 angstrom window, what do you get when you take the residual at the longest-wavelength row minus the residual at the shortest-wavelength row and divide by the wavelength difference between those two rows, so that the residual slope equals 0.13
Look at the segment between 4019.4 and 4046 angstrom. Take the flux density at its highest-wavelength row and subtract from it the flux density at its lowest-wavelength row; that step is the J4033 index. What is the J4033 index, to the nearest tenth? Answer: -0.1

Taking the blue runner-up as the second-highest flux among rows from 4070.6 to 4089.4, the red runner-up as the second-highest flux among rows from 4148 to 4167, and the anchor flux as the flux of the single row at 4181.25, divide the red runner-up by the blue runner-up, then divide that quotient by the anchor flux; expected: 0.070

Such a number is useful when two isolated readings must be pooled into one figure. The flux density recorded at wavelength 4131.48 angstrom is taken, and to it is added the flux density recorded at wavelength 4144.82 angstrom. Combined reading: 30.8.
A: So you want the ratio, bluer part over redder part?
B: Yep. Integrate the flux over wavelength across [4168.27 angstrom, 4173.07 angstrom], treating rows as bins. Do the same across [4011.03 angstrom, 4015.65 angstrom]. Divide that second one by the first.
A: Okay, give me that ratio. 1.062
